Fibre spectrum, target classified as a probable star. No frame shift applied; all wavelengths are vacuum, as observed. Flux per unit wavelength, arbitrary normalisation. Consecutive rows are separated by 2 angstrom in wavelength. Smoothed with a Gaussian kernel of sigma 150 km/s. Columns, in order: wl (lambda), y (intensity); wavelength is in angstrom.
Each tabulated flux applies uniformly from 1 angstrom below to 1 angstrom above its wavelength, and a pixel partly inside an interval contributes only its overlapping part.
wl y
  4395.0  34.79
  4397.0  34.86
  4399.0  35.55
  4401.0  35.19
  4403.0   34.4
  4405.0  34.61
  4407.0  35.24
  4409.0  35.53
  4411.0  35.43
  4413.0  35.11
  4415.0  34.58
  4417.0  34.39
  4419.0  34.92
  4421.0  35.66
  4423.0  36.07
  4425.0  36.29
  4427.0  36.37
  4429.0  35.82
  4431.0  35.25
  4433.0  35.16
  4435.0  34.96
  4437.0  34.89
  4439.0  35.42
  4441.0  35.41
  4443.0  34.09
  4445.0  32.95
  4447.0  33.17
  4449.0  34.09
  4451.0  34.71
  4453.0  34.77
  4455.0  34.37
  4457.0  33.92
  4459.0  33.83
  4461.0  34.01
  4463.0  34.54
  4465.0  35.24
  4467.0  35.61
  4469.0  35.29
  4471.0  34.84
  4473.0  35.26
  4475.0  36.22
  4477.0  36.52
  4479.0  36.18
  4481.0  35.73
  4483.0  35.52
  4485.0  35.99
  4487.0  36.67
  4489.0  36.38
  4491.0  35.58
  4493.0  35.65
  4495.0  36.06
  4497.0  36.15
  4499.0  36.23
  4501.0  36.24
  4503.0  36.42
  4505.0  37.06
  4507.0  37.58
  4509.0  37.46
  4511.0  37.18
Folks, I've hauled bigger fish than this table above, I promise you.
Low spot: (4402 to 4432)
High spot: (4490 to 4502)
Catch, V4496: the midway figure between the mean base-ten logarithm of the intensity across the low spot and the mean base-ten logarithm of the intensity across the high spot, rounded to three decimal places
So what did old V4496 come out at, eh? 1.552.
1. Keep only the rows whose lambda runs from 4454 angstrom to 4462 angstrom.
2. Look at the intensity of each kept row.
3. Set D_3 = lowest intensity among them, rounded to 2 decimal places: 33.83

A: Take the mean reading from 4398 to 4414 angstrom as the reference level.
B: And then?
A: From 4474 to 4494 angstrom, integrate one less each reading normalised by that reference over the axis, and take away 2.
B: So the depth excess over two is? -2.5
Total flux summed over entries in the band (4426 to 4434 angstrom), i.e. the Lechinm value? 143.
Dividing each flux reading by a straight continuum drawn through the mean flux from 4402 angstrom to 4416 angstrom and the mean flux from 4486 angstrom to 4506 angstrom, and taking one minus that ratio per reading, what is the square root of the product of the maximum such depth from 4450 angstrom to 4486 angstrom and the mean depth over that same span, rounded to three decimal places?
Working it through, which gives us 0.032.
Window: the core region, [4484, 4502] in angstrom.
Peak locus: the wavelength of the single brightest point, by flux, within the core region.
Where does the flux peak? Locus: 4487.0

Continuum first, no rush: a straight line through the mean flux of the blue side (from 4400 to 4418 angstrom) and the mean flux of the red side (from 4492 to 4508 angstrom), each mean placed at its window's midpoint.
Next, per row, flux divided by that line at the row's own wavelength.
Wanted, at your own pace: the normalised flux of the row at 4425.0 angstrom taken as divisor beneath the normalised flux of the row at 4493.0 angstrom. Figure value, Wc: 0.95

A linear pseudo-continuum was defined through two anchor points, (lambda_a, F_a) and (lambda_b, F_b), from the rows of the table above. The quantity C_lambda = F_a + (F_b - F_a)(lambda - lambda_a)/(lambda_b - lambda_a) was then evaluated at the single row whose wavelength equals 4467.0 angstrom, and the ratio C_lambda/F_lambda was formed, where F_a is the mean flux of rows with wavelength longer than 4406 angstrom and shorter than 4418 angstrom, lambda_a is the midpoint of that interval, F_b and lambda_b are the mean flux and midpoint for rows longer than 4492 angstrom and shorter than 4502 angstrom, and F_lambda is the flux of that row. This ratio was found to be 1.00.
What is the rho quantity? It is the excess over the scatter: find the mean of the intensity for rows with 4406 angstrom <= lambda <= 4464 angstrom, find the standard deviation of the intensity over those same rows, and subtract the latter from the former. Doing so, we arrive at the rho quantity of 34.0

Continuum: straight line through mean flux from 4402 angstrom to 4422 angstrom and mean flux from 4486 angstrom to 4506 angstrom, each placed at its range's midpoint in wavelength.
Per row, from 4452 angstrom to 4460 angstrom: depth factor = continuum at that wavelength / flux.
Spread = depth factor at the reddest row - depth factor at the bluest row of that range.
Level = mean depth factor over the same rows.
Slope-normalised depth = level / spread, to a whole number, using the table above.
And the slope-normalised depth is 33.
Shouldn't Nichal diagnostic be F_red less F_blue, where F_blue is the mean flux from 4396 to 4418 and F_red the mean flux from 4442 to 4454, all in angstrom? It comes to -1.0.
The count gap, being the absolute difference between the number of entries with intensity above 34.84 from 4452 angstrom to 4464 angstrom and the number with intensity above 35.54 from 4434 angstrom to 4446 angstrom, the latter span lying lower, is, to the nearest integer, 0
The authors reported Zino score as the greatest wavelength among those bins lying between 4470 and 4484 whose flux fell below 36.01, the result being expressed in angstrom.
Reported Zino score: 4483.0 angstrom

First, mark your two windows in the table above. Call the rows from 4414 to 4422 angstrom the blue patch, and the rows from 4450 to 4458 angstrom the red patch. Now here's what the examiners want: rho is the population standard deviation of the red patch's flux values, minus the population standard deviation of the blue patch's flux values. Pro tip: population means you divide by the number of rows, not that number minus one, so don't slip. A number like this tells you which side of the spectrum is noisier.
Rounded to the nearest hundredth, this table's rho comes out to -0.15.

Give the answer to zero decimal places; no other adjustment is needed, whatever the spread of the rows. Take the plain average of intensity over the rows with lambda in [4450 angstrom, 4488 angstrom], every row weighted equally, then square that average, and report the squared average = 1241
